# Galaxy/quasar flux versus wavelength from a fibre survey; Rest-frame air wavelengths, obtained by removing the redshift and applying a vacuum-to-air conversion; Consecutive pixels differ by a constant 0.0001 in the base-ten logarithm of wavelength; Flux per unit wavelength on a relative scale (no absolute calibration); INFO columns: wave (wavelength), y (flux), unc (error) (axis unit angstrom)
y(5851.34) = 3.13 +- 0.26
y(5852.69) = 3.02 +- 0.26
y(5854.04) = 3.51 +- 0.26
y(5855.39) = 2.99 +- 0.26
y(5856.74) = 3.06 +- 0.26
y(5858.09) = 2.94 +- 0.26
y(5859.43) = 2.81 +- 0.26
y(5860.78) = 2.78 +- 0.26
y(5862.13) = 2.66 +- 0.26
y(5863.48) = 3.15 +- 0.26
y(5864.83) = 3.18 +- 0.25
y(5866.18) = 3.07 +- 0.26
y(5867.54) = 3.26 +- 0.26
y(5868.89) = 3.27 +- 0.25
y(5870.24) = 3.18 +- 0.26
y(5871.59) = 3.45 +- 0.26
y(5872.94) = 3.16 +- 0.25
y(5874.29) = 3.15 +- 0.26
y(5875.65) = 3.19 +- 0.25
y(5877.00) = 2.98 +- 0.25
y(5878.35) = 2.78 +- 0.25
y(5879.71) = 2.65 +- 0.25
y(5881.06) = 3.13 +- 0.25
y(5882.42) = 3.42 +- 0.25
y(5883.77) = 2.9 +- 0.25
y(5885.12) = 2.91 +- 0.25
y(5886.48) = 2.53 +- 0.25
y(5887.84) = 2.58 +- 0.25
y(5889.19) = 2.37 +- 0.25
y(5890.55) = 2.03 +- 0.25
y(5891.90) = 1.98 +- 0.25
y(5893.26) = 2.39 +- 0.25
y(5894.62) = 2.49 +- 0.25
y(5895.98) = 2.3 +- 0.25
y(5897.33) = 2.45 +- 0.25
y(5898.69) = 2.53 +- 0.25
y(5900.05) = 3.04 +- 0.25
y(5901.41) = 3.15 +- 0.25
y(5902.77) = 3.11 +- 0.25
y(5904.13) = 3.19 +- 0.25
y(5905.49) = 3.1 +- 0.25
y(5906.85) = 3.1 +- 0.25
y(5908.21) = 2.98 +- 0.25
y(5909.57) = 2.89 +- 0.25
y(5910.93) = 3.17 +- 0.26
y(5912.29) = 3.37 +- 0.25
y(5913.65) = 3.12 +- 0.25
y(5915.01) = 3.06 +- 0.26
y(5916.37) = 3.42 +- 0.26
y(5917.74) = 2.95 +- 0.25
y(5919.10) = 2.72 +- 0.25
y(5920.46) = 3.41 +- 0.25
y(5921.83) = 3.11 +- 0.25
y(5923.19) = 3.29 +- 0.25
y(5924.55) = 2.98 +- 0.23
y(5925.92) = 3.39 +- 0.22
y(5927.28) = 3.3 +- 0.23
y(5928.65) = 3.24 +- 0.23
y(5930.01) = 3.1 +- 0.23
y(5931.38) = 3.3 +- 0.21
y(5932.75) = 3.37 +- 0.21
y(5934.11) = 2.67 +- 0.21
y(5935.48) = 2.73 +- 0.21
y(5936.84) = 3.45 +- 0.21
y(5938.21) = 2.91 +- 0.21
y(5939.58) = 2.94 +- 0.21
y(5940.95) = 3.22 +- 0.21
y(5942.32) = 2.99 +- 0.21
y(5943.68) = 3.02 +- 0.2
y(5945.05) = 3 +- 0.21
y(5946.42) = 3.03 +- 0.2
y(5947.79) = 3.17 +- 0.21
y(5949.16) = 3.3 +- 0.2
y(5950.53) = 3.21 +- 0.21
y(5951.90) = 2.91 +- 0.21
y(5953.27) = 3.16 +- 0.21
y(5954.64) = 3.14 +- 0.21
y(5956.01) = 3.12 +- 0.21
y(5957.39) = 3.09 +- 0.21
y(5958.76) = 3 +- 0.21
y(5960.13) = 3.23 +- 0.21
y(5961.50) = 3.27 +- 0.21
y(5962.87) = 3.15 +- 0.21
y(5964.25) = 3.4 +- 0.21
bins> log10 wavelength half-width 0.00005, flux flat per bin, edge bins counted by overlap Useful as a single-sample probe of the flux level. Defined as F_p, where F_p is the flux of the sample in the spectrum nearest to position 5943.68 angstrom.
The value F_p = 3.02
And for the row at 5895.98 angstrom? 2.3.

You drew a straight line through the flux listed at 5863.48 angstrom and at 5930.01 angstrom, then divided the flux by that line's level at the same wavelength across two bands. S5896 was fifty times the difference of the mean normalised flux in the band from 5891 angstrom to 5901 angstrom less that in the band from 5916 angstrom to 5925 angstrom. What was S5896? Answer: -11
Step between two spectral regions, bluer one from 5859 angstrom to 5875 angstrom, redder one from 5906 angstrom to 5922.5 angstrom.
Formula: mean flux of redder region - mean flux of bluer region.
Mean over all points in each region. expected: 0.01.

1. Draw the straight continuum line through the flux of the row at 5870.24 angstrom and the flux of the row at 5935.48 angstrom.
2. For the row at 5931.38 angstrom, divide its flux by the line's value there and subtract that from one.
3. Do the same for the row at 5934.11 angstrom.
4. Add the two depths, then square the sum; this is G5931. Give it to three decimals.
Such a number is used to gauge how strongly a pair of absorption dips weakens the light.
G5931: 0.029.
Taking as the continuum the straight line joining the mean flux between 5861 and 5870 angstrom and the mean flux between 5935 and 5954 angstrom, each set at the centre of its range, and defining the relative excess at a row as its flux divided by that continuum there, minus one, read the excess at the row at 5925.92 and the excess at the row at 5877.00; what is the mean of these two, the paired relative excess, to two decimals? 0.03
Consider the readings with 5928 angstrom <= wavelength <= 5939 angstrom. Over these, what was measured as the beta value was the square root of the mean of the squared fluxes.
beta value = 3.11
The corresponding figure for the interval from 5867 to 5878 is 3.21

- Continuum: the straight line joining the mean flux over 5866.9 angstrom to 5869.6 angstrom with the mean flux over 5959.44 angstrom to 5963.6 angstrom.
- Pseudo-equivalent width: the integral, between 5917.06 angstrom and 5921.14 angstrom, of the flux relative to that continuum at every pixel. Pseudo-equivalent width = 3.82 angstrom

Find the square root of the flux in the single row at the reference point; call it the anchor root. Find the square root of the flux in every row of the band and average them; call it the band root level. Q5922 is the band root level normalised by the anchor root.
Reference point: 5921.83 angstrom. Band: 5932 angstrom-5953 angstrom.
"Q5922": 0.99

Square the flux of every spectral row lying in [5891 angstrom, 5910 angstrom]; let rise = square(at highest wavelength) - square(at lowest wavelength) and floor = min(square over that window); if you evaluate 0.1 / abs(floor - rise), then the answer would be 0.196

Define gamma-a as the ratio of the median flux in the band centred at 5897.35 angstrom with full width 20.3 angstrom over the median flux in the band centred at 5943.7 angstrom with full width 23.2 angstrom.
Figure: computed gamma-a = 0.83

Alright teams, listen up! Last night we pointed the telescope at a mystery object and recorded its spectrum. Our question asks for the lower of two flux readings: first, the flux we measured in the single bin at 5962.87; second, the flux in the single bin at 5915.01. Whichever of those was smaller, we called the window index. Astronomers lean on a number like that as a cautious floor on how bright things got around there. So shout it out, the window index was 3.1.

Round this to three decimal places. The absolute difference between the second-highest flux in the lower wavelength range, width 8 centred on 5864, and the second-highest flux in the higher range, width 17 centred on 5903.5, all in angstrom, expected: 0.010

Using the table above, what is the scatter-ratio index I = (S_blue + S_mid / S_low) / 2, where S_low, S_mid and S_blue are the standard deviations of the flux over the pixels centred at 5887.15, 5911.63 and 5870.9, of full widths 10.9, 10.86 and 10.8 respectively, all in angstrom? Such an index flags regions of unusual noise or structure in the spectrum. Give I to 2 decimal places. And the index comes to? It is 0.24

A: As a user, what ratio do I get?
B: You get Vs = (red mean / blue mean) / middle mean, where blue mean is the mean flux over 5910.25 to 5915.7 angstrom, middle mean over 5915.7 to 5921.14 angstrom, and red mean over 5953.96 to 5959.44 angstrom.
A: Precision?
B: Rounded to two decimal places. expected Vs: 0.31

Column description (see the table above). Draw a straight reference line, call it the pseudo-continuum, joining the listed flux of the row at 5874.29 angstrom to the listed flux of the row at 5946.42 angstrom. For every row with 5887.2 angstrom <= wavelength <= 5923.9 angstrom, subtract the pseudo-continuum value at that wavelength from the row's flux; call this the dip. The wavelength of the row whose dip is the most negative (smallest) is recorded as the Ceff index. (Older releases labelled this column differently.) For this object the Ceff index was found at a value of 5891.90 angstrom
